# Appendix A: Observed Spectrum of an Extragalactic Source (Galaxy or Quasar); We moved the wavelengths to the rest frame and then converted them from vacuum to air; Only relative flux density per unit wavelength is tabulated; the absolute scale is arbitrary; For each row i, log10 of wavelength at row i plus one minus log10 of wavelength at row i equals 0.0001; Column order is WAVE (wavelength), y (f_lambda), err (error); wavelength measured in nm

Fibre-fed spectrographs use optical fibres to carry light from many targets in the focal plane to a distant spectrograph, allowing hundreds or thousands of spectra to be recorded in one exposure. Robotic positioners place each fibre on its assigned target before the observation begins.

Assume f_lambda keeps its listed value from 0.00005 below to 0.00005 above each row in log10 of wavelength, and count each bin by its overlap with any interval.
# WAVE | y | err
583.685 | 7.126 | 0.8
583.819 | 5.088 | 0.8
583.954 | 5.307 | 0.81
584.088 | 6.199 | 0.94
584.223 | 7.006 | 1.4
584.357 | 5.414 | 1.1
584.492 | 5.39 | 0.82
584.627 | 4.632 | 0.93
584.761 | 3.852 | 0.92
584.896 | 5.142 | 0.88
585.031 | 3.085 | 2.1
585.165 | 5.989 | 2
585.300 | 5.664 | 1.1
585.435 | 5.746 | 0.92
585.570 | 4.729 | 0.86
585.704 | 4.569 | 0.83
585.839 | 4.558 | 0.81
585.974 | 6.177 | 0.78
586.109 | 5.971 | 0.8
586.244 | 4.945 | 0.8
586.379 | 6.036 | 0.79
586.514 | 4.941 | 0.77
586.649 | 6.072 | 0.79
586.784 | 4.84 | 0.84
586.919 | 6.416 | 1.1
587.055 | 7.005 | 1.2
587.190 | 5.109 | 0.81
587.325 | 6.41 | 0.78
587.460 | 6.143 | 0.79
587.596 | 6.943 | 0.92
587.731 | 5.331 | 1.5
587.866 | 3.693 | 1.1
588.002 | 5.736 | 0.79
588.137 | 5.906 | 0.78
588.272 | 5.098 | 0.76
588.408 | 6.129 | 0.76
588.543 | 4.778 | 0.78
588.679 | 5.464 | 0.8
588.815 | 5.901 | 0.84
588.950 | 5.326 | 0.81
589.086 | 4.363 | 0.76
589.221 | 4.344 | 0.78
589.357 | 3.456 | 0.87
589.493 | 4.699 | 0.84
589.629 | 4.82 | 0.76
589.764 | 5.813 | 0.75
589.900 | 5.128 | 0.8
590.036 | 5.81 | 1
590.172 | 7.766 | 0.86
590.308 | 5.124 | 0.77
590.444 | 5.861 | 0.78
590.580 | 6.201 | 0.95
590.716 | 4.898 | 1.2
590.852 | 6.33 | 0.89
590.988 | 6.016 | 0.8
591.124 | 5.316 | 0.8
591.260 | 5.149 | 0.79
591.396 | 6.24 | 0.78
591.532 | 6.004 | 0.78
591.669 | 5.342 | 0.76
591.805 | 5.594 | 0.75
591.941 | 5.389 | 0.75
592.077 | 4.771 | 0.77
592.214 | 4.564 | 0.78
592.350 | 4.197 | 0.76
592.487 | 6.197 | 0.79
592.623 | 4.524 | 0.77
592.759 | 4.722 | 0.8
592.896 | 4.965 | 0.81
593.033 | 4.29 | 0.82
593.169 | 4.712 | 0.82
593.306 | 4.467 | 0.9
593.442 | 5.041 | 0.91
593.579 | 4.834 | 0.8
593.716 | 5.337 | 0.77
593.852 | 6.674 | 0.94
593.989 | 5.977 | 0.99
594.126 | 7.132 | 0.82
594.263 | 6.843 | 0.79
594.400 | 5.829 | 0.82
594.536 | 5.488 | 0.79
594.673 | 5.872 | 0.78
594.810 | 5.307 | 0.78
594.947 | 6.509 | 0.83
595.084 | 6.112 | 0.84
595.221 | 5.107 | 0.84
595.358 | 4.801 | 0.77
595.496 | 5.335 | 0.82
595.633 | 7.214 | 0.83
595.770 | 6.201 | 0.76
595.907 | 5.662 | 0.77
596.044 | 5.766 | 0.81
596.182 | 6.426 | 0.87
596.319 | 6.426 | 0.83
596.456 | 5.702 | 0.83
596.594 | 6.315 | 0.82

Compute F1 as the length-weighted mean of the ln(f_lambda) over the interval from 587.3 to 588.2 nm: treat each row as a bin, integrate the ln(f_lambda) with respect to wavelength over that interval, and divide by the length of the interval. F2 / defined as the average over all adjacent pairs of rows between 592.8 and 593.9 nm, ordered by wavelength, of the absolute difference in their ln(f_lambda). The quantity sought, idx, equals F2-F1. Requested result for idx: -1.61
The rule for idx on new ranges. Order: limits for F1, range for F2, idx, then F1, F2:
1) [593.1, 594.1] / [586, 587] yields -1.45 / 1.67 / 0.217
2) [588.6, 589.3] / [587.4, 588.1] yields -1.31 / 1.61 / 0.299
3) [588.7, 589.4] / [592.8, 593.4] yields -1.45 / 1.55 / 0.098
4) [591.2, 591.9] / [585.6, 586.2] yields -1.62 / 1.73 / 0.113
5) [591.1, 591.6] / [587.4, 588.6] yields -1.51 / 1.74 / 0.225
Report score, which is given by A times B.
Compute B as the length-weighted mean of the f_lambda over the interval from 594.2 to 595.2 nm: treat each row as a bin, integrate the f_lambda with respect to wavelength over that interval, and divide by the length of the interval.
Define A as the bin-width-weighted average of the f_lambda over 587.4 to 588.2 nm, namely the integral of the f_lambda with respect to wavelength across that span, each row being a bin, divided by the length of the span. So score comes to 33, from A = 5.6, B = 6.0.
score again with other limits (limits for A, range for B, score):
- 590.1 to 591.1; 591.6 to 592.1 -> 32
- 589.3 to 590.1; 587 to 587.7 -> 31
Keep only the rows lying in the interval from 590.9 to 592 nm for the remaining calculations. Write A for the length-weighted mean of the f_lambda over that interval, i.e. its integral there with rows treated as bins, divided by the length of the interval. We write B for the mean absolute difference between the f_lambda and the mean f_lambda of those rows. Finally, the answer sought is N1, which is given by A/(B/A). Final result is 93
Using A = 5.6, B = 0.34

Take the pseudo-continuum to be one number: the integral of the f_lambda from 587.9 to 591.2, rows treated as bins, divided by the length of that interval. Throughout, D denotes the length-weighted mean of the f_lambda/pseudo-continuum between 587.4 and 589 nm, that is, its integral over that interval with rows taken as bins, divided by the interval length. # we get 1.02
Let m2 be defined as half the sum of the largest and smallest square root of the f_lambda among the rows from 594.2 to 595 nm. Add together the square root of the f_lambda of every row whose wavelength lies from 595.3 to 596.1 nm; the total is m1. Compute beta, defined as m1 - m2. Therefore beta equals 12.0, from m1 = 14.5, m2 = 2.46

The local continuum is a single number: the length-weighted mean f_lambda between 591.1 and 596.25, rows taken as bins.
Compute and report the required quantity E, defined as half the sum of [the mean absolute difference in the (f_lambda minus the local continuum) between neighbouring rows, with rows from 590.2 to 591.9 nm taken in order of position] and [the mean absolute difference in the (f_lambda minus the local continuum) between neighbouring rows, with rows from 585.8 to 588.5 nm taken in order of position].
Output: 0.88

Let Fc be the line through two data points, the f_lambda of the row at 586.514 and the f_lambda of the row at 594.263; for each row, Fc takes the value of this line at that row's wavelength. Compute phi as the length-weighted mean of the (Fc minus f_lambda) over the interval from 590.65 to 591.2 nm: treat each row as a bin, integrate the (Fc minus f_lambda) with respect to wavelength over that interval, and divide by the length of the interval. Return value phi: 0.4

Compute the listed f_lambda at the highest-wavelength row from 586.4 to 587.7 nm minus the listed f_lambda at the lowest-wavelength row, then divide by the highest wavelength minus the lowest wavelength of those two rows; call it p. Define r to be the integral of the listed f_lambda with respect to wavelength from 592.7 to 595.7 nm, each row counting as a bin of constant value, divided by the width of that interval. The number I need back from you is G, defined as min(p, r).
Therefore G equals 1.9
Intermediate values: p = 1.9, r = 5.6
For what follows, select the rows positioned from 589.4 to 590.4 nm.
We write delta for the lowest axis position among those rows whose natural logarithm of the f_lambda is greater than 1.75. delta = 589.764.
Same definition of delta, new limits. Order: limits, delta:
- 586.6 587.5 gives 586.649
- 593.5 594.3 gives 593.852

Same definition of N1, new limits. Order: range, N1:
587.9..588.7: 73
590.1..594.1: 45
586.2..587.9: 41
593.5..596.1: 60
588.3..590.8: 40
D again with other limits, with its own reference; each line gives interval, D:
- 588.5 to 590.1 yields 0.92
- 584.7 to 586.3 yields 0.93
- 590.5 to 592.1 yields 1.04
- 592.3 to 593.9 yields 0.92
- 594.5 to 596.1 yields 1.07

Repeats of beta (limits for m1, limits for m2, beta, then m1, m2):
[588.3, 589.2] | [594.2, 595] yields 11.4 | 13.8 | 2.46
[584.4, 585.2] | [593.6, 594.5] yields 10.4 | 12.9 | 2.49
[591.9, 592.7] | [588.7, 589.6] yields 11.2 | 13.3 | 2.14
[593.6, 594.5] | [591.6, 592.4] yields 12.8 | 15.0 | 2.21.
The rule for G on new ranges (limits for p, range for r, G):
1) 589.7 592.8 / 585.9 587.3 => -0.4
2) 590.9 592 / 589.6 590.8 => -0.7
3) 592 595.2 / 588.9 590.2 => 0.4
